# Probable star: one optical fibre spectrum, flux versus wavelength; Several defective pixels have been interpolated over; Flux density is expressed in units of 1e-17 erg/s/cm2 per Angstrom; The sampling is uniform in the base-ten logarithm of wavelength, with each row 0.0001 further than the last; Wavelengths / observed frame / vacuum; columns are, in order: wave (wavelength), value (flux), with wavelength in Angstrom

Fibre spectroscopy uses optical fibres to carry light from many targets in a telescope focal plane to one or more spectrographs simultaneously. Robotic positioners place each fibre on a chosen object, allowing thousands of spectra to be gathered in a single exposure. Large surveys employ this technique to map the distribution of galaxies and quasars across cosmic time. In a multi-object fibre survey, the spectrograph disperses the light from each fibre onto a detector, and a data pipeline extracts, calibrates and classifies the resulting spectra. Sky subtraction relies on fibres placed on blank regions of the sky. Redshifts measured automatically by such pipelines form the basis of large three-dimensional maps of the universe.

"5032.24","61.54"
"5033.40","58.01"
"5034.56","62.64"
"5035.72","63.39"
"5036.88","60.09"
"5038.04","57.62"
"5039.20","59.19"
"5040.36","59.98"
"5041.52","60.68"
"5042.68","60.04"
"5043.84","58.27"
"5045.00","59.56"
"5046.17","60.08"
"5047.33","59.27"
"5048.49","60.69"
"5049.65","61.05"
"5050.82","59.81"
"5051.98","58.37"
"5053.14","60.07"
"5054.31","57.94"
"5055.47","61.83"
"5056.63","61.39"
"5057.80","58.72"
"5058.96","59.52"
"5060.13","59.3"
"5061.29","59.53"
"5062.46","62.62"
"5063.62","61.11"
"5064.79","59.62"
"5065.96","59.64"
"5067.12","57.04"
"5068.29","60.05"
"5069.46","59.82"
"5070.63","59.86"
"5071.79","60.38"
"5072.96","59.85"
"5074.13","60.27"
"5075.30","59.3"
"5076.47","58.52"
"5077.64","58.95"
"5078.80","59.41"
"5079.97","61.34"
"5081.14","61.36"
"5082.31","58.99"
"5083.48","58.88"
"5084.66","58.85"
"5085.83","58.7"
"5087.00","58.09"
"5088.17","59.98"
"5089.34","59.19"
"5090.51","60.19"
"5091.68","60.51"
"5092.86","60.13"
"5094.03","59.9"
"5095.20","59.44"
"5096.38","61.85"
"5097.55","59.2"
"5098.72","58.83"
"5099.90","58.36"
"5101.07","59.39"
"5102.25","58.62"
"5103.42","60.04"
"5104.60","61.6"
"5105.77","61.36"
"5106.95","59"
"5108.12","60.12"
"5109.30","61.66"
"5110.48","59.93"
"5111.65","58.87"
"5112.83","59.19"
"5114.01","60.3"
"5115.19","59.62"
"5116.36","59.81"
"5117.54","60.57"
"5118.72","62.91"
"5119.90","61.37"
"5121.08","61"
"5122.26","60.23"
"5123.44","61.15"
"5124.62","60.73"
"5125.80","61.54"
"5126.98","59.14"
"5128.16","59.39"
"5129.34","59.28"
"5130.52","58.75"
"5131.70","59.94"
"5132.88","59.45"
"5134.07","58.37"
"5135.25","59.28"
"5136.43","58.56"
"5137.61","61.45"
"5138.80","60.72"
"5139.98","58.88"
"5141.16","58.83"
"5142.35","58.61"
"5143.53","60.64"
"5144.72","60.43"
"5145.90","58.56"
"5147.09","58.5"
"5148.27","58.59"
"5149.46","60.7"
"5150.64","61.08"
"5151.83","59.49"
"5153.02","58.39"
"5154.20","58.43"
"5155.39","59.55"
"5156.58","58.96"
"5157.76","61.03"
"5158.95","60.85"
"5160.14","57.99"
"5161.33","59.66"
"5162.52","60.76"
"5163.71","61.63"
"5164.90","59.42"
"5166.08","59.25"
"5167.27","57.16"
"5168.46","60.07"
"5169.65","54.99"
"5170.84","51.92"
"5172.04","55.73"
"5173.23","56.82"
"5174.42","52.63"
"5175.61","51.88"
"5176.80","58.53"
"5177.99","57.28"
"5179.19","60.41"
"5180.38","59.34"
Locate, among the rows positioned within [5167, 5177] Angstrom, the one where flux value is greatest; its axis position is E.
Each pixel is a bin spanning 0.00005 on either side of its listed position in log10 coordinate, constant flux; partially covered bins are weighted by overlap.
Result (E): 5168.46 Angstrom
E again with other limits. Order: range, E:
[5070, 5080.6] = 5079.97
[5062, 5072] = 5062.46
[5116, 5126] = 5118.72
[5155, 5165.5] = 5163.71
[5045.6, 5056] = 5055.47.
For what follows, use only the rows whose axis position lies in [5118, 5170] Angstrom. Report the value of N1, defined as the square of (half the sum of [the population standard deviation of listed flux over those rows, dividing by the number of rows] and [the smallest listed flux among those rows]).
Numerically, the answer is 795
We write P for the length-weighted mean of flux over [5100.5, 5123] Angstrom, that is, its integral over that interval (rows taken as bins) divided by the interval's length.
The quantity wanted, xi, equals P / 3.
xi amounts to 20.1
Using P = 60.3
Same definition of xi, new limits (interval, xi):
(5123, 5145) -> 19.9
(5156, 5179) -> 19.3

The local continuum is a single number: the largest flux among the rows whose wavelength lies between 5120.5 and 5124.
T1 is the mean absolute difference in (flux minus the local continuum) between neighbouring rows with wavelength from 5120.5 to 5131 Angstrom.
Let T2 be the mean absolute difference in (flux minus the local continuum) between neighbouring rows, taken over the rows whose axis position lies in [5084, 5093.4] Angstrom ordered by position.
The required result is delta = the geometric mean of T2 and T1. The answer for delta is 0.75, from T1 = 0.8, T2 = 0.7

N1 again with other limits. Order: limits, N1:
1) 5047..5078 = 847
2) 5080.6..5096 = 869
